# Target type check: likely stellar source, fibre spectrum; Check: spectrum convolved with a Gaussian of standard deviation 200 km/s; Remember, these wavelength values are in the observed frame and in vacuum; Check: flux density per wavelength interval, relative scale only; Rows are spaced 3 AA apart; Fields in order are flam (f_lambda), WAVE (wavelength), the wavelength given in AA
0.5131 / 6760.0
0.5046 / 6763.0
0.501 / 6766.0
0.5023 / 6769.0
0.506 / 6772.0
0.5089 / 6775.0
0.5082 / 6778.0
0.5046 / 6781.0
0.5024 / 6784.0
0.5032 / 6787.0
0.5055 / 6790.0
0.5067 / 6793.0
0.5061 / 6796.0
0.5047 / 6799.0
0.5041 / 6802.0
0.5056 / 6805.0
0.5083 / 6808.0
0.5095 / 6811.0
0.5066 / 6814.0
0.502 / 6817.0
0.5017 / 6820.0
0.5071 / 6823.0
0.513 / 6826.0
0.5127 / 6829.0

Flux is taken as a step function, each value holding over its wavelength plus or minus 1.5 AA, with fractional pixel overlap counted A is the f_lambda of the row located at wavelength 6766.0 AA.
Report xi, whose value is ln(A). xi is -0.691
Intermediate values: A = 0.501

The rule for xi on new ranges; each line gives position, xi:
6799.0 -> -0.684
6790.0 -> -0.682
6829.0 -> -0.668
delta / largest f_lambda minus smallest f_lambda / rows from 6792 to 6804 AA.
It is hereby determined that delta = 0.0026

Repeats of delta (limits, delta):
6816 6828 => 0.0113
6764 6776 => 0.0079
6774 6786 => 0.0065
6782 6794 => 0.0043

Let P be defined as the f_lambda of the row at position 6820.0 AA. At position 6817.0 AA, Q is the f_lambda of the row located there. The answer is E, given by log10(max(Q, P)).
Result -0.299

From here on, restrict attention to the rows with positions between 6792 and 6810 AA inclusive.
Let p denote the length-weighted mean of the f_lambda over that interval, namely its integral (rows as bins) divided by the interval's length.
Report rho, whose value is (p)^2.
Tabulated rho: 0.256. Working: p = 0.506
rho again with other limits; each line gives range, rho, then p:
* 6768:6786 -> 0.255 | 0.505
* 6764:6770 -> 0.252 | 0.502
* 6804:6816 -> 0.257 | 0.507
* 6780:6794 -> 0.254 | 0.504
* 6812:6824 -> 0.254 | 0.504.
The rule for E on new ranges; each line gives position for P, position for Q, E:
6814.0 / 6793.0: -0.295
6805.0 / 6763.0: -0.296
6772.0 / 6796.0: -0.296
